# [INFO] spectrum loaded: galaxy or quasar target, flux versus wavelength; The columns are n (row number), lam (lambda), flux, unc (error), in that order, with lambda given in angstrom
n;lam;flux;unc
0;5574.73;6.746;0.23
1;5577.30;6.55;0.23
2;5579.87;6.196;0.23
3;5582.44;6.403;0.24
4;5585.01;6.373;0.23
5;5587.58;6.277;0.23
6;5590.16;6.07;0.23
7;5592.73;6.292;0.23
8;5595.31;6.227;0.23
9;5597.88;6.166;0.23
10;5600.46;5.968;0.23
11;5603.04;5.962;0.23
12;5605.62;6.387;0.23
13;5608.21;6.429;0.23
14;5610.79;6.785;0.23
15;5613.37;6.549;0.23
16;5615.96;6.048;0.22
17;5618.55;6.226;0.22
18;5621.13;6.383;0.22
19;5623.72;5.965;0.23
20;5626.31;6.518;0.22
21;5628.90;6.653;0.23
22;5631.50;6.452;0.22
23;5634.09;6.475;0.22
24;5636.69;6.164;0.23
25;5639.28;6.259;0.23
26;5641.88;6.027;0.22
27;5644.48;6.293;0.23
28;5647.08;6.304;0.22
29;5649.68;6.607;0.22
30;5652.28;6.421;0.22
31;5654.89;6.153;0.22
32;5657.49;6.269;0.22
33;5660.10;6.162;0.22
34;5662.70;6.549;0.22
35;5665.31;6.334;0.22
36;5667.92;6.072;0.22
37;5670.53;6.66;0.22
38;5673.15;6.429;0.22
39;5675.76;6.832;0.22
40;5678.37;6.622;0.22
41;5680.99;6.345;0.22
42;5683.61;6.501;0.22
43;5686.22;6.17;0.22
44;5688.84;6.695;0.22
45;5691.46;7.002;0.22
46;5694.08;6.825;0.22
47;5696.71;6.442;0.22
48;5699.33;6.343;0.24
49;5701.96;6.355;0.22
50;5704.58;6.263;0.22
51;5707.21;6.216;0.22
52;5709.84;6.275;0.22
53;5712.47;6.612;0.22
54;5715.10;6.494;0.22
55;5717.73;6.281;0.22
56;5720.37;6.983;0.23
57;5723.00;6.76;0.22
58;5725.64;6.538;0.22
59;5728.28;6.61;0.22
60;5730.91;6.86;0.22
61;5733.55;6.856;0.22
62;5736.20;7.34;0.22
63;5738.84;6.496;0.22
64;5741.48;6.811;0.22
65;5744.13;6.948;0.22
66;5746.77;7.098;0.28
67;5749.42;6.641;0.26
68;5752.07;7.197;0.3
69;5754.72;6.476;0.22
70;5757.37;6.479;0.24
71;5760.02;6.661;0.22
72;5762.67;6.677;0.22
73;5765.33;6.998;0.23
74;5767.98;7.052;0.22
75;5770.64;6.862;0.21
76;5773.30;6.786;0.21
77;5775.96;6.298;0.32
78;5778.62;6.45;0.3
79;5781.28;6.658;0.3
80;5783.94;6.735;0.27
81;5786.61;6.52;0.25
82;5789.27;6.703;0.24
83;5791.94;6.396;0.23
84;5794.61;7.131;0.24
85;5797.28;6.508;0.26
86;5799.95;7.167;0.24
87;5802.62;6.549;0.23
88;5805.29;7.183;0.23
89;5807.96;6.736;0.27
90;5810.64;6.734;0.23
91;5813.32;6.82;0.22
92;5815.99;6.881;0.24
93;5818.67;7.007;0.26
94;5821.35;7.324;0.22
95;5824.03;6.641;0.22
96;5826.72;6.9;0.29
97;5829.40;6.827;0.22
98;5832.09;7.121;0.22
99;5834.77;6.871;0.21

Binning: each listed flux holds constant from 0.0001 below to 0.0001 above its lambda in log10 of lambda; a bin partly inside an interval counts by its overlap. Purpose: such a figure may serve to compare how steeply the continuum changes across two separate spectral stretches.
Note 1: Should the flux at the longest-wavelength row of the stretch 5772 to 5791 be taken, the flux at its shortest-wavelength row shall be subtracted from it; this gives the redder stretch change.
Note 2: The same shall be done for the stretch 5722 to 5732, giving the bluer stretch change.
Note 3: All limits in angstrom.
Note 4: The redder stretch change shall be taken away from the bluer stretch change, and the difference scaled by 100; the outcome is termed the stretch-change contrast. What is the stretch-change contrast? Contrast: 18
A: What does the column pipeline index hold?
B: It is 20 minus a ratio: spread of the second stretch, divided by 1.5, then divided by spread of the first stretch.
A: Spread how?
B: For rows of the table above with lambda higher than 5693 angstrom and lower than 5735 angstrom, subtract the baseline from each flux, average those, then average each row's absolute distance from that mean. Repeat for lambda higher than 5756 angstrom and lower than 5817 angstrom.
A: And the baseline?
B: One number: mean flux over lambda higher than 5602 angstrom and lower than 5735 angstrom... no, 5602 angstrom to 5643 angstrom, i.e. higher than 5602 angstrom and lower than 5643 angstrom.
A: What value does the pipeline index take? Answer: 19.39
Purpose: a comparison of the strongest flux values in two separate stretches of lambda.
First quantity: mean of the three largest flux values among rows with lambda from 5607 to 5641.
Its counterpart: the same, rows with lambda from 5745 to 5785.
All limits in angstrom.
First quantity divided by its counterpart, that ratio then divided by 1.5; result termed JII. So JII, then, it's 0.62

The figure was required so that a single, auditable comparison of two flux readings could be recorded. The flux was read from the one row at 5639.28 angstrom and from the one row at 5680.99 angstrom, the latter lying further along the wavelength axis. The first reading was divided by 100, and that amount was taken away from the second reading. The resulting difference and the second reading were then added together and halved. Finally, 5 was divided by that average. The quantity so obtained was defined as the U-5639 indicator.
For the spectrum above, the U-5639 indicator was 0.792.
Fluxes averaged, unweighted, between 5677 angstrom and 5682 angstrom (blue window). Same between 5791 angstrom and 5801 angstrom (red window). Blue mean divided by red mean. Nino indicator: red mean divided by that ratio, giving 7.13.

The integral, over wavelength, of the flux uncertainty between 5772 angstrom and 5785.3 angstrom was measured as 3.73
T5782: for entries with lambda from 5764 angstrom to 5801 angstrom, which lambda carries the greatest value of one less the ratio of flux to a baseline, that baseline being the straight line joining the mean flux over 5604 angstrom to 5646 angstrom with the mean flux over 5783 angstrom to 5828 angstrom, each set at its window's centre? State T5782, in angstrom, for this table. 5775.96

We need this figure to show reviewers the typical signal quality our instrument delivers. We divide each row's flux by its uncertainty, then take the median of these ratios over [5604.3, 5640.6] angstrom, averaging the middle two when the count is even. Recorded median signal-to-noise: 28.4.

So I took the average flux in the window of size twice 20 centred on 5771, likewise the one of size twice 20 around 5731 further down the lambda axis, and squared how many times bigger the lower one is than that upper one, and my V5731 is 1.02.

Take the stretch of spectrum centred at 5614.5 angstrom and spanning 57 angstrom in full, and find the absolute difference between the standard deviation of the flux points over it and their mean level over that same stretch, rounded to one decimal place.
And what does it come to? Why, 6.1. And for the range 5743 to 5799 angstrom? 6.5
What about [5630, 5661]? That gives 6.1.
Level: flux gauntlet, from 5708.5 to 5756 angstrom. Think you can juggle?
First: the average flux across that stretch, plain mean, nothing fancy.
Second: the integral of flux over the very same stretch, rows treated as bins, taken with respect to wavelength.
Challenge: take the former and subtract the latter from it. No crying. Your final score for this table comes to -313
